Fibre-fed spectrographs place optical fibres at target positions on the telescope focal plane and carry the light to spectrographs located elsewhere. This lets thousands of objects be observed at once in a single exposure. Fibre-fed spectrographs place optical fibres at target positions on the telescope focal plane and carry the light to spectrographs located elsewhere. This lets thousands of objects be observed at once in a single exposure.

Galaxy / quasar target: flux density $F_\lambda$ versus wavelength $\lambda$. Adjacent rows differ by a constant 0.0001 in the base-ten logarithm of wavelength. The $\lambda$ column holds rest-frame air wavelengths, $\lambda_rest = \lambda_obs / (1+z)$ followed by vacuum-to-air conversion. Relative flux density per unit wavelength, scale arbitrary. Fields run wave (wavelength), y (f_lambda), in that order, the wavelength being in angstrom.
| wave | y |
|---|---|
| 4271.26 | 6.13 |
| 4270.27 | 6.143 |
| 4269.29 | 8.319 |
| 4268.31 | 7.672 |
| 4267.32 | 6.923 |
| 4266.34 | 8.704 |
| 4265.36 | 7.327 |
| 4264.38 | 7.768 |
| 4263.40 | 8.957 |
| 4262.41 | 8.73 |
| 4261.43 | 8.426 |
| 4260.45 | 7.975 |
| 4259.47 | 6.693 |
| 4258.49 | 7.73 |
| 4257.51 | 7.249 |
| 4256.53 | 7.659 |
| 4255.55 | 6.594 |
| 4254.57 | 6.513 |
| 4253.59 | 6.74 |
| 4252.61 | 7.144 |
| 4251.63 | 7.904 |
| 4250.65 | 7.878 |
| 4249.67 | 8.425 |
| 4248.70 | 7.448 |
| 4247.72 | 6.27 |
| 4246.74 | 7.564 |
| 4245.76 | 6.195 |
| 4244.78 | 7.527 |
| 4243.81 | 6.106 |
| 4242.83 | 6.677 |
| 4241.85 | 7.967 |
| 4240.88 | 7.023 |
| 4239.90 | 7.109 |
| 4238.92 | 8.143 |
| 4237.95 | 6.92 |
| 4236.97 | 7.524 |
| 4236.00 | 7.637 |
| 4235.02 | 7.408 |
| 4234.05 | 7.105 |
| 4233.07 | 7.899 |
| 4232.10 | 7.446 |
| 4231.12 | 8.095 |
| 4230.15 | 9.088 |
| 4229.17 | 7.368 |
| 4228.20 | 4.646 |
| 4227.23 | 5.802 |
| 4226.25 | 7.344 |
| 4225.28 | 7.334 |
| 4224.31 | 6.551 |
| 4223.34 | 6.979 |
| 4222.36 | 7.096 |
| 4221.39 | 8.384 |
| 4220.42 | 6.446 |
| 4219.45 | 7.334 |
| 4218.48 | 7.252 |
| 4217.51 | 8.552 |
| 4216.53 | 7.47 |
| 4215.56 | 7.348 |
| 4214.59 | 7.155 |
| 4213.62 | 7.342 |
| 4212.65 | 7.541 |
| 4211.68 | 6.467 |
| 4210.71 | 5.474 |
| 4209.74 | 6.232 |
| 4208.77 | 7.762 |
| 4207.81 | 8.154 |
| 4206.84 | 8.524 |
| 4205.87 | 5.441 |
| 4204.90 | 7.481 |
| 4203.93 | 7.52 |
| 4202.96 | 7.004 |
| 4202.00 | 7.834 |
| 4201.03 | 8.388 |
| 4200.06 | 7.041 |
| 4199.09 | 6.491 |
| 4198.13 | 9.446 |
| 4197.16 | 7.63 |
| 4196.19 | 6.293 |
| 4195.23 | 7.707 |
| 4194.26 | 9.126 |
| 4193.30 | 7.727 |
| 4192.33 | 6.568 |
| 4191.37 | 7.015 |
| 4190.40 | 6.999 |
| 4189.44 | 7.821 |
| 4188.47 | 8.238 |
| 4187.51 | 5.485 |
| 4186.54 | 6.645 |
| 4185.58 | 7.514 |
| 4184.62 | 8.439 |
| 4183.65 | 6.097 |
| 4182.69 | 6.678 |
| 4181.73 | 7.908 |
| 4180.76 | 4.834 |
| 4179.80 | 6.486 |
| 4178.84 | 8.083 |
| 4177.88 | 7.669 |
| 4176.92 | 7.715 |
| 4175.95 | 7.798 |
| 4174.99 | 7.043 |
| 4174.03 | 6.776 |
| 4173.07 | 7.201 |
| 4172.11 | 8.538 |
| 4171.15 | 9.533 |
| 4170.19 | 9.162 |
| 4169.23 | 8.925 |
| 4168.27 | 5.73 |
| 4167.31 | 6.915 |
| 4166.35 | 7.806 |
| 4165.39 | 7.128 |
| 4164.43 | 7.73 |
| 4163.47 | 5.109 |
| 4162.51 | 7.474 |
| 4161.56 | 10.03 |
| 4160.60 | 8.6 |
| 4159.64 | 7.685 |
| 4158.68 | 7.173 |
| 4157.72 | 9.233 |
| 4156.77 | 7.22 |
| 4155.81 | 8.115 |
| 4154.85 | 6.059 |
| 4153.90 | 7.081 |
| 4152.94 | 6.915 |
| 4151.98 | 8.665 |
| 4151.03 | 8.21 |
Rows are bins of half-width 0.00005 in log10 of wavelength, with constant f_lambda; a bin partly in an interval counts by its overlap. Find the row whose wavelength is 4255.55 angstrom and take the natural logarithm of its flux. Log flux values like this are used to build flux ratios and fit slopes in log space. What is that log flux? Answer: 1.89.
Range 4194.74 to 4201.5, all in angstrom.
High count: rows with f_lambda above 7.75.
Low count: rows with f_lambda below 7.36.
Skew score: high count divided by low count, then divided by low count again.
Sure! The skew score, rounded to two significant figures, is 0.22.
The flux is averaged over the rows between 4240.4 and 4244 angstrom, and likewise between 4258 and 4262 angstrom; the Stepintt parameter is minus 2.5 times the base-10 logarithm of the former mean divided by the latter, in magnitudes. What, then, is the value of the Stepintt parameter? 0.11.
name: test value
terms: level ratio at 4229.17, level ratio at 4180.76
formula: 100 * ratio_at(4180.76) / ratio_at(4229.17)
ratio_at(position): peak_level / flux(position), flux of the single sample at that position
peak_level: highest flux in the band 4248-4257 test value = 152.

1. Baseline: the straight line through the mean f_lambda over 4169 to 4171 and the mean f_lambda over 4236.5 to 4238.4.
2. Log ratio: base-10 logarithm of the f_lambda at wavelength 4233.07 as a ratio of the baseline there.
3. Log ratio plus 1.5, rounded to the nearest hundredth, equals 1.53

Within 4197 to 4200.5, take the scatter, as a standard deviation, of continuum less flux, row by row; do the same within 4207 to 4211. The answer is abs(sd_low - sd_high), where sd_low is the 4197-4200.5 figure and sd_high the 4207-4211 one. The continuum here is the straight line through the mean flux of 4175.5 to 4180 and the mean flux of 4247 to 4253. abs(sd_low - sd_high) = 0.02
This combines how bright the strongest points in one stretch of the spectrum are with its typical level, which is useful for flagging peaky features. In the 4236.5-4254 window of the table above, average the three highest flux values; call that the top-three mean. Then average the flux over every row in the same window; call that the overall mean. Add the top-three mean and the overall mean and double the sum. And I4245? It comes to 30.9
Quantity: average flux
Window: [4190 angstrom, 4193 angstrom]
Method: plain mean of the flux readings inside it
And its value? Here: 6.9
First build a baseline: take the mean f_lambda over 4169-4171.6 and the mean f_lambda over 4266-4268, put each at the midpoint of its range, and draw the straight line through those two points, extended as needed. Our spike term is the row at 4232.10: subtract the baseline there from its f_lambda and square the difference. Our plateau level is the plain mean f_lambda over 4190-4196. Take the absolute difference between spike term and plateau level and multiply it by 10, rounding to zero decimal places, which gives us 68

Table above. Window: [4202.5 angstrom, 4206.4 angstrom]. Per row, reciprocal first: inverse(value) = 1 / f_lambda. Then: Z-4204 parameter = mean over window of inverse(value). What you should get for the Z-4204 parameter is 0.148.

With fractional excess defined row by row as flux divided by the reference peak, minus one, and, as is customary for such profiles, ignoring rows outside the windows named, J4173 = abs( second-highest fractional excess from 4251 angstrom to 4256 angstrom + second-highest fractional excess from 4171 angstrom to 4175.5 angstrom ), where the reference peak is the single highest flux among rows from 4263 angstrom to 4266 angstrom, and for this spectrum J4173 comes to 0.249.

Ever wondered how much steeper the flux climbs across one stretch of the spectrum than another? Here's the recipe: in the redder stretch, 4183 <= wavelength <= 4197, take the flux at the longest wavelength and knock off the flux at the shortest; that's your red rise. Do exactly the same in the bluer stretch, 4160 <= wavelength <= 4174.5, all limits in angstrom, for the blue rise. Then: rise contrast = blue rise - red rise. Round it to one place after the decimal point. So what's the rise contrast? -2.0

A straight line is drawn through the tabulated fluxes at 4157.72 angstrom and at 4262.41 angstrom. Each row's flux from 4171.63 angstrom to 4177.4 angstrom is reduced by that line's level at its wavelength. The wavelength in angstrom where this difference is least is 4174.03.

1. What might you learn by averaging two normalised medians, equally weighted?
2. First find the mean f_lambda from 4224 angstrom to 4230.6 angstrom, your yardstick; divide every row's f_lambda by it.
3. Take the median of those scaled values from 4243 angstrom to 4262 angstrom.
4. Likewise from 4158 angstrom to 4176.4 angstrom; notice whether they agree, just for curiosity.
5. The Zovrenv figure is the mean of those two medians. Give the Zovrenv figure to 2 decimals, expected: 1.10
